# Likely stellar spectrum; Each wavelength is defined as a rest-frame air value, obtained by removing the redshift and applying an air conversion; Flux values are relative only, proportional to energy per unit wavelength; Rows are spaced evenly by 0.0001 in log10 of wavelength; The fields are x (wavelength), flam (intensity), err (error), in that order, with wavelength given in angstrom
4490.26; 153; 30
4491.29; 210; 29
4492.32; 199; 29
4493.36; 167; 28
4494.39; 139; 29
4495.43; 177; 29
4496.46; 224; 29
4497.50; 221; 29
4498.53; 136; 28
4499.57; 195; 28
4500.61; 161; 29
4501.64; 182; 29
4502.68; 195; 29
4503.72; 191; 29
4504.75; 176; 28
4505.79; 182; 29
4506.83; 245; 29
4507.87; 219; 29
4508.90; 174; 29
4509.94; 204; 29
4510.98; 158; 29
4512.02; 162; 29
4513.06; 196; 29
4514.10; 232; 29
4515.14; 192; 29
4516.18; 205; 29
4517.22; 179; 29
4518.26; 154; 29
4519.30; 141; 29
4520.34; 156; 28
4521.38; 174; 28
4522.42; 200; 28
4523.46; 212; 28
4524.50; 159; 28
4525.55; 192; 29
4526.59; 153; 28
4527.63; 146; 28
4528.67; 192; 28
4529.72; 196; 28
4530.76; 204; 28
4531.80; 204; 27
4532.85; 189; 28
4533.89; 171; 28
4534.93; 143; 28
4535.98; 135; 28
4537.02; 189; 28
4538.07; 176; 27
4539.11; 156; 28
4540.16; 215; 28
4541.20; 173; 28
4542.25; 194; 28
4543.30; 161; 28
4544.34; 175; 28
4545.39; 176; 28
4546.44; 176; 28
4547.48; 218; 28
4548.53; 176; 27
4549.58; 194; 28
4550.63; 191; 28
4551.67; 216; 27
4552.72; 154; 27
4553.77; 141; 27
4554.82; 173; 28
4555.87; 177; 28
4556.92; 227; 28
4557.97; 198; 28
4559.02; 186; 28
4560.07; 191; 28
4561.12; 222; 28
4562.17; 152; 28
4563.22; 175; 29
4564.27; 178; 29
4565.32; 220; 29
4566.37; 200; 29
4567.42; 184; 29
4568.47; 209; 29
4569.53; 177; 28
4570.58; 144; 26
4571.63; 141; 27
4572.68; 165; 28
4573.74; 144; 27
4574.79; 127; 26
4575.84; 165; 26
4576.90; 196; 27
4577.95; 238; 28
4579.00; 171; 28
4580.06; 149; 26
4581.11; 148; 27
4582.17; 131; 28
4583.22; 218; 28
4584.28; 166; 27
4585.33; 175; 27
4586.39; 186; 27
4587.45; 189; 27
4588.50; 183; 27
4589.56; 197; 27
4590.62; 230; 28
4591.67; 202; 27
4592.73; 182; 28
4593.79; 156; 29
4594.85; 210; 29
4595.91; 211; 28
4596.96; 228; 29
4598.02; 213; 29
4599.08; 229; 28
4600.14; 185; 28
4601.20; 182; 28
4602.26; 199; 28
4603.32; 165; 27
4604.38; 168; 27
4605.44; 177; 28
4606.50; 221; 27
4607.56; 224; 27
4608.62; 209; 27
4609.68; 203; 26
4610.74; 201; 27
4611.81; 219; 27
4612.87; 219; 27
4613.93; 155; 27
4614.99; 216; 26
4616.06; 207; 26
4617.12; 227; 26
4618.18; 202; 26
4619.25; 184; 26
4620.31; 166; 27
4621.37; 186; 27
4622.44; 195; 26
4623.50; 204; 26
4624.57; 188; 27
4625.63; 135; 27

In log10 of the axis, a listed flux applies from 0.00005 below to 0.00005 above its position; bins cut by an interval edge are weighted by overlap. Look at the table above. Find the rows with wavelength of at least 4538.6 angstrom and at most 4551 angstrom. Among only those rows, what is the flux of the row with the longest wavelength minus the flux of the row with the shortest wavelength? 35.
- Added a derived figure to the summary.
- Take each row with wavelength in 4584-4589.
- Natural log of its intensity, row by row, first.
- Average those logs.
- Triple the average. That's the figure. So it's 15.6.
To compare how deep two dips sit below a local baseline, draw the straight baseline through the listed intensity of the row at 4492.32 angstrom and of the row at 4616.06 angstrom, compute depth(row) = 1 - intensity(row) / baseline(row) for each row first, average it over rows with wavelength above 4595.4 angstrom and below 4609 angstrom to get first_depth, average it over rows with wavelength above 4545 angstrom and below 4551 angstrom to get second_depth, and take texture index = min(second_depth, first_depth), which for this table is 0.026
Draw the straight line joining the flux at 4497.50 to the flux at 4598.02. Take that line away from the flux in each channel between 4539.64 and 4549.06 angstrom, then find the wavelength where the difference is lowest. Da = 4543.30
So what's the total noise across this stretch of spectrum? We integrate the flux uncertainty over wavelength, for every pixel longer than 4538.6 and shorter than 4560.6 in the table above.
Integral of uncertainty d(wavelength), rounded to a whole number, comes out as 612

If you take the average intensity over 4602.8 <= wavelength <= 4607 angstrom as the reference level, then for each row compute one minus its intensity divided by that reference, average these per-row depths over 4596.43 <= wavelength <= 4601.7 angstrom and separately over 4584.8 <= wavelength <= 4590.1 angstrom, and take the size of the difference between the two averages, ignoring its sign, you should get 0.12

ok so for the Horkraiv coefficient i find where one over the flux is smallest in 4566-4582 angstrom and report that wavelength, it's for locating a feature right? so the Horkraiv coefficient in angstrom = 4577.95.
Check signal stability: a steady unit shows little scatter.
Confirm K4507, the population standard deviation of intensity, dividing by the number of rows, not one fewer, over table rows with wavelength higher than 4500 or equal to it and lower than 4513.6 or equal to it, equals 23.7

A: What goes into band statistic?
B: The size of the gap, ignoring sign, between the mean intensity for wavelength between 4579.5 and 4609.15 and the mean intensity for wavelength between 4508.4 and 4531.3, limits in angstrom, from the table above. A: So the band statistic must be 9.5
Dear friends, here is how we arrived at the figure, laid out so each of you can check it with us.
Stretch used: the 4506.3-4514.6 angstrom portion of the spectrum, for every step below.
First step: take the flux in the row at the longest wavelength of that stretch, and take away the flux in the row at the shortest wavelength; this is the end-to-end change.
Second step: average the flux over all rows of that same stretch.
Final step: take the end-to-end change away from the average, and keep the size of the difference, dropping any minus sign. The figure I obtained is 212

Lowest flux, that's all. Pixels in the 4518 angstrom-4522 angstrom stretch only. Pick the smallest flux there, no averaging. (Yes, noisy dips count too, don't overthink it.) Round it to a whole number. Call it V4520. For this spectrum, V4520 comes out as 141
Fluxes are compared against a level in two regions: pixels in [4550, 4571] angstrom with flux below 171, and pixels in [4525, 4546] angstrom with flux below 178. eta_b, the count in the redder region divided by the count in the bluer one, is 0.36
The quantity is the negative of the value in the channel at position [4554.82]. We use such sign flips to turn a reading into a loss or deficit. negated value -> -173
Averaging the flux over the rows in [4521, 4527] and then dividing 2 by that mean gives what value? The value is 0.0110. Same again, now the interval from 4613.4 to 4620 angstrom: 0.0101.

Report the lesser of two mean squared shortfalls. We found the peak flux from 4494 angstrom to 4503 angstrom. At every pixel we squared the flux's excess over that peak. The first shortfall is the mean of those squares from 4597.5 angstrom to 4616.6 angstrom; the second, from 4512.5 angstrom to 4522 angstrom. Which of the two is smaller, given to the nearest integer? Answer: 1069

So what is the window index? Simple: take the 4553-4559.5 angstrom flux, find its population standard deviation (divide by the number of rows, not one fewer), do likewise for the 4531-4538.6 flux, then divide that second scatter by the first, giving 0.90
